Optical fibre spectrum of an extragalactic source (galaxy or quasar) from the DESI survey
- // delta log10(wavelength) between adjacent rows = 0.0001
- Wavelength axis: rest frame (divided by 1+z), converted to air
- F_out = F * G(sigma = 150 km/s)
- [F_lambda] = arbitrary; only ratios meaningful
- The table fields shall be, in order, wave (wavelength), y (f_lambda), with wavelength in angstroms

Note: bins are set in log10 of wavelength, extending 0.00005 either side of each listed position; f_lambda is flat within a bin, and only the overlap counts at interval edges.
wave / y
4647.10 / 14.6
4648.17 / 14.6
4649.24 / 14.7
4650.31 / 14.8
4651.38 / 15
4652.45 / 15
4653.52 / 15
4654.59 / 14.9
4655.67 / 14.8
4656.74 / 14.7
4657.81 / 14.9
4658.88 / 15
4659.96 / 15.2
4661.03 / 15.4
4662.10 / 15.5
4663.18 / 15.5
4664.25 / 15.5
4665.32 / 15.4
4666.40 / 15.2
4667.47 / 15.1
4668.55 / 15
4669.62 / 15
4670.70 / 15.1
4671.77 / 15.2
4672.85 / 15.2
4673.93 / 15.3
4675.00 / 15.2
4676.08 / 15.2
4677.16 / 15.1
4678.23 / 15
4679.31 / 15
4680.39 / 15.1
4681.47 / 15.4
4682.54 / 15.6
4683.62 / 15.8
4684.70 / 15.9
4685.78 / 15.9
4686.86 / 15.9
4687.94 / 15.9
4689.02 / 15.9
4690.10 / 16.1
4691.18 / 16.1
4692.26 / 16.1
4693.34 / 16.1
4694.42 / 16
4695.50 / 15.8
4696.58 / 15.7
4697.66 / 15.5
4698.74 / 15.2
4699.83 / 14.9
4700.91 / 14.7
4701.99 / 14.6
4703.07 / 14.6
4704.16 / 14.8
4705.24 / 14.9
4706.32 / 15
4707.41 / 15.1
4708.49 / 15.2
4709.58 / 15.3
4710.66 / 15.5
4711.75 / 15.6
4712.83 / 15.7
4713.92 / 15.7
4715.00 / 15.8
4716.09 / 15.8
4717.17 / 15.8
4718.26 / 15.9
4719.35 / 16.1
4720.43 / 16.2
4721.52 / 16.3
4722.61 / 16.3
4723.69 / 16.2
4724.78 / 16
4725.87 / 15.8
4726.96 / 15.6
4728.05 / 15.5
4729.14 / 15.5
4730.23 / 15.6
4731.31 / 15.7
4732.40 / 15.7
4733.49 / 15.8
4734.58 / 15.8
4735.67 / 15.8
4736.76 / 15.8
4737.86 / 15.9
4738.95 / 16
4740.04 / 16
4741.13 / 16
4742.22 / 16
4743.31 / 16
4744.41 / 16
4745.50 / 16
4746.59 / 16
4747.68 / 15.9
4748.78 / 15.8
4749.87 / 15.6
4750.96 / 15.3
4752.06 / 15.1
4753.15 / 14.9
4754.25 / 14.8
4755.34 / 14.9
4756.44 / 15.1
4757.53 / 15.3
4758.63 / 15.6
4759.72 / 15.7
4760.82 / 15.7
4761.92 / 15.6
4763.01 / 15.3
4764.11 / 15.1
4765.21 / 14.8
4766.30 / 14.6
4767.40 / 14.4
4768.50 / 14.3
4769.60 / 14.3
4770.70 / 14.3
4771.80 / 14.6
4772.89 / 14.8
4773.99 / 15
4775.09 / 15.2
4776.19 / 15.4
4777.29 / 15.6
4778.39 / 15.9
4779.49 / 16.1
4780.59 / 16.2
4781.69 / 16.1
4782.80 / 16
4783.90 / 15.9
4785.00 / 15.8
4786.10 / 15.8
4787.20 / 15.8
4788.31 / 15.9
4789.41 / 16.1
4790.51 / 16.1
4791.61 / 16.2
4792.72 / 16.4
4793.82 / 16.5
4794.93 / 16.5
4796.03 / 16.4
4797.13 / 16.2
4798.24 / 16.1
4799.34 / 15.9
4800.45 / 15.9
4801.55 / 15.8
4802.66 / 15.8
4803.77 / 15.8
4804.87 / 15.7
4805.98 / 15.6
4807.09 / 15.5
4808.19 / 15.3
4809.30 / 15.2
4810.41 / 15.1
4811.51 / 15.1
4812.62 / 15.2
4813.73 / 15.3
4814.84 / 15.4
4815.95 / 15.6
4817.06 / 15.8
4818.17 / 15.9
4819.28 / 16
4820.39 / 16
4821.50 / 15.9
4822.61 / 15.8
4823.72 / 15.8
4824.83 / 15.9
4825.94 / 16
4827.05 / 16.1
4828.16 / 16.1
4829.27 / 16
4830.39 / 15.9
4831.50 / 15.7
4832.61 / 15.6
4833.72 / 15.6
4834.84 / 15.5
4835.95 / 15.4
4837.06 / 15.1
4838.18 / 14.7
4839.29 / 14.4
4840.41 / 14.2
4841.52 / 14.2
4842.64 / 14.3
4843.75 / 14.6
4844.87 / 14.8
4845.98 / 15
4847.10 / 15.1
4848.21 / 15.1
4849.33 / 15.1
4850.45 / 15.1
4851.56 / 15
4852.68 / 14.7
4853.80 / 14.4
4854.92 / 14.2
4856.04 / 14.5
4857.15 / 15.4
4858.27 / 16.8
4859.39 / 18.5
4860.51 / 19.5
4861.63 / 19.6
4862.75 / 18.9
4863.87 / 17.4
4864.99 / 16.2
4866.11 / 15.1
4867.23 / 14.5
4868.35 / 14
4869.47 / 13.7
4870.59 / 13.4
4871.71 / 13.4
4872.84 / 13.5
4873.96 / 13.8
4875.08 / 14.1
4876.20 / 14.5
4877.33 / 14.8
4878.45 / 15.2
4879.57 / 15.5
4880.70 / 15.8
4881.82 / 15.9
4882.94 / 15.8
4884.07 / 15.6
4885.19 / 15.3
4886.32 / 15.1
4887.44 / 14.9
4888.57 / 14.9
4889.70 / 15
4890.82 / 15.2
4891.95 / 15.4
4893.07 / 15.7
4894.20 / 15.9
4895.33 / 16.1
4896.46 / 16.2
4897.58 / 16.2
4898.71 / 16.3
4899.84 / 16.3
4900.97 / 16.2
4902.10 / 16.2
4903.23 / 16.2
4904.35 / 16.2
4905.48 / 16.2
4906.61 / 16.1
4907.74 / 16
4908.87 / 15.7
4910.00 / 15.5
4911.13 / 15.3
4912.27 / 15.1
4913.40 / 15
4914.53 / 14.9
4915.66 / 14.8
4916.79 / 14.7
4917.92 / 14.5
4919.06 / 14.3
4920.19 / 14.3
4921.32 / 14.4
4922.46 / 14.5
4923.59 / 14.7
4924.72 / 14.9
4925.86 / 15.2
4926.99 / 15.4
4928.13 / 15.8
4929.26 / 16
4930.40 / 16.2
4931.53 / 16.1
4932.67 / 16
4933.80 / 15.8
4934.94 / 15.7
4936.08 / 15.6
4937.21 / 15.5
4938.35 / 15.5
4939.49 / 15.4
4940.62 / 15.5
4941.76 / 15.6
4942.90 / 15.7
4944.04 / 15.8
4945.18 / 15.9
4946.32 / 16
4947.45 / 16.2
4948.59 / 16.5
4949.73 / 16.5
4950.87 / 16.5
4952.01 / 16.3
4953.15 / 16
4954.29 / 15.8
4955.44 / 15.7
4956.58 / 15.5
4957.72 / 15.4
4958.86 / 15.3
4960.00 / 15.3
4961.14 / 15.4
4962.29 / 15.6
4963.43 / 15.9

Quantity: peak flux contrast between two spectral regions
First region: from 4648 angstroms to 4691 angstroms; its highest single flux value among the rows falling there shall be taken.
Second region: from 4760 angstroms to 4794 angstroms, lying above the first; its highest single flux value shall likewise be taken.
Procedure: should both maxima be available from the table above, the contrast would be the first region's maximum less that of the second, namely -0.40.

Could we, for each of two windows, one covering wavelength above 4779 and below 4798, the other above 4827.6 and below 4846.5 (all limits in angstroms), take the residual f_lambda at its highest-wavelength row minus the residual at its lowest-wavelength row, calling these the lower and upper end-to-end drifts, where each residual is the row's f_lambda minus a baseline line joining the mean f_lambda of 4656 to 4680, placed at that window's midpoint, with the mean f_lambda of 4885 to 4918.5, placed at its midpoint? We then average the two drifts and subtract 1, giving -1.5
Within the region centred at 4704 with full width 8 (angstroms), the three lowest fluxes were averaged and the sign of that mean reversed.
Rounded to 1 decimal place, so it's -14.6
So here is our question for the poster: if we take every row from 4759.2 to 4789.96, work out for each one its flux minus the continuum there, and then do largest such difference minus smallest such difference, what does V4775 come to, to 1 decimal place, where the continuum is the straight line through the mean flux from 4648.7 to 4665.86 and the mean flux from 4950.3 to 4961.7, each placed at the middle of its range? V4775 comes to 1.9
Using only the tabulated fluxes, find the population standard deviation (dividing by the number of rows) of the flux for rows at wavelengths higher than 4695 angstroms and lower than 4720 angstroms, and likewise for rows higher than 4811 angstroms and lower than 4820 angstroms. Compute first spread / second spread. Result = 1.4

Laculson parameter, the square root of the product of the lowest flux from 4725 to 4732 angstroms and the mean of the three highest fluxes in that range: 15.6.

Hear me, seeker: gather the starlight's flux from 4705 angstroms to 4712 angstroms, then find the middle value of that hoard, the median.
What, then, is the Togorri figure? 15.2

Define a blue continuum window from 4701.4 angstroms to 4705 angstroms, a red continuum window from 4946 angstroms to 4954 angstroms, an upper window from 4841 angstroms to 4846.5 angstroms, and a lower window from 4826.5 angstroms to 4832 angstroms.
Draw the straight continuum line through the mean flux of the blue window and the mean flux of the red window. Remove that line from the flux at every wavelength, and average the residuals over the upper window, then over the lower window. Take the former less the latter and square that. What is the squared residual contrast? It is 2.2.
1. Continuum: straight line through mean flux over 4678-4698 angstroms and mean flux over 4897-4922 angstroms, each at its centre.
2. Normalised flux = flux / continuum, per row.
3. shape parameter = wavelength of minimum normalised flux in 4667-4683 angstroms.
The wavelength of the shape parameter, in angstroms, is 4668.55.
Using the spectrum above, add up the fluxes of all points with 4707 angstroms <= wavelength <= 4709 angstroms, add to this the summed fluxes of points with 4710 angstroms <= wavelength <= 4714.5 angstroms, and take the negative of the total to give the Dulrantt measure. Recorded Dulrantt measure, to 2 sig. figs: -93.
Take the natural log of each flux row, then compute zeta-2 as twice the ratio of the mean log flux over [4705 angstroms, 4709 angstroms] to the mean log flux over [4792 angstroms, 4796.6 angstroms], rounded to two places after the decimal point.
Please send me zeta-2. 1.94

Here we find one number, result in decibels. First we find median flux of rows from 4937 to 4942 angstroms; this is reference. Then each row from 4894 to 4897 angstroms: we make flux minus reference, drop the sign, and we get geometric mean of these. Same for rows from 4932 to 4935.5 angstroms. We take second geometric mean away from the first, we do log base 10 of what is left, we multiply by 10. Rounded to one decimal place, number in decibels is -6.2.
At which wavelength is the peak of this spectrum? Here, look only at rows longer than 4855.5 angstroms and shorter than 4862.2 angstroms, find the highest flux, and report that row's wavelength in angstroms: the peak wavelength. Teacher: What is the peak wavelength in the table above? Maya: 4861.63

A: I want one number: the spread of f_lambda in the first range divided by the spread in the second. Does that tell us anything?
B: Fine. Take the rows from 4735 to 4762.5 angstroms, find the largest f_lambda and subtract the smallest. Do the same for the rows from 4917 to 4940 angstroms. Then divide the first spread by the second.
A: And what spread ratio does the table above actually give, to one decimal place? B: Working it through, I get 0.6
